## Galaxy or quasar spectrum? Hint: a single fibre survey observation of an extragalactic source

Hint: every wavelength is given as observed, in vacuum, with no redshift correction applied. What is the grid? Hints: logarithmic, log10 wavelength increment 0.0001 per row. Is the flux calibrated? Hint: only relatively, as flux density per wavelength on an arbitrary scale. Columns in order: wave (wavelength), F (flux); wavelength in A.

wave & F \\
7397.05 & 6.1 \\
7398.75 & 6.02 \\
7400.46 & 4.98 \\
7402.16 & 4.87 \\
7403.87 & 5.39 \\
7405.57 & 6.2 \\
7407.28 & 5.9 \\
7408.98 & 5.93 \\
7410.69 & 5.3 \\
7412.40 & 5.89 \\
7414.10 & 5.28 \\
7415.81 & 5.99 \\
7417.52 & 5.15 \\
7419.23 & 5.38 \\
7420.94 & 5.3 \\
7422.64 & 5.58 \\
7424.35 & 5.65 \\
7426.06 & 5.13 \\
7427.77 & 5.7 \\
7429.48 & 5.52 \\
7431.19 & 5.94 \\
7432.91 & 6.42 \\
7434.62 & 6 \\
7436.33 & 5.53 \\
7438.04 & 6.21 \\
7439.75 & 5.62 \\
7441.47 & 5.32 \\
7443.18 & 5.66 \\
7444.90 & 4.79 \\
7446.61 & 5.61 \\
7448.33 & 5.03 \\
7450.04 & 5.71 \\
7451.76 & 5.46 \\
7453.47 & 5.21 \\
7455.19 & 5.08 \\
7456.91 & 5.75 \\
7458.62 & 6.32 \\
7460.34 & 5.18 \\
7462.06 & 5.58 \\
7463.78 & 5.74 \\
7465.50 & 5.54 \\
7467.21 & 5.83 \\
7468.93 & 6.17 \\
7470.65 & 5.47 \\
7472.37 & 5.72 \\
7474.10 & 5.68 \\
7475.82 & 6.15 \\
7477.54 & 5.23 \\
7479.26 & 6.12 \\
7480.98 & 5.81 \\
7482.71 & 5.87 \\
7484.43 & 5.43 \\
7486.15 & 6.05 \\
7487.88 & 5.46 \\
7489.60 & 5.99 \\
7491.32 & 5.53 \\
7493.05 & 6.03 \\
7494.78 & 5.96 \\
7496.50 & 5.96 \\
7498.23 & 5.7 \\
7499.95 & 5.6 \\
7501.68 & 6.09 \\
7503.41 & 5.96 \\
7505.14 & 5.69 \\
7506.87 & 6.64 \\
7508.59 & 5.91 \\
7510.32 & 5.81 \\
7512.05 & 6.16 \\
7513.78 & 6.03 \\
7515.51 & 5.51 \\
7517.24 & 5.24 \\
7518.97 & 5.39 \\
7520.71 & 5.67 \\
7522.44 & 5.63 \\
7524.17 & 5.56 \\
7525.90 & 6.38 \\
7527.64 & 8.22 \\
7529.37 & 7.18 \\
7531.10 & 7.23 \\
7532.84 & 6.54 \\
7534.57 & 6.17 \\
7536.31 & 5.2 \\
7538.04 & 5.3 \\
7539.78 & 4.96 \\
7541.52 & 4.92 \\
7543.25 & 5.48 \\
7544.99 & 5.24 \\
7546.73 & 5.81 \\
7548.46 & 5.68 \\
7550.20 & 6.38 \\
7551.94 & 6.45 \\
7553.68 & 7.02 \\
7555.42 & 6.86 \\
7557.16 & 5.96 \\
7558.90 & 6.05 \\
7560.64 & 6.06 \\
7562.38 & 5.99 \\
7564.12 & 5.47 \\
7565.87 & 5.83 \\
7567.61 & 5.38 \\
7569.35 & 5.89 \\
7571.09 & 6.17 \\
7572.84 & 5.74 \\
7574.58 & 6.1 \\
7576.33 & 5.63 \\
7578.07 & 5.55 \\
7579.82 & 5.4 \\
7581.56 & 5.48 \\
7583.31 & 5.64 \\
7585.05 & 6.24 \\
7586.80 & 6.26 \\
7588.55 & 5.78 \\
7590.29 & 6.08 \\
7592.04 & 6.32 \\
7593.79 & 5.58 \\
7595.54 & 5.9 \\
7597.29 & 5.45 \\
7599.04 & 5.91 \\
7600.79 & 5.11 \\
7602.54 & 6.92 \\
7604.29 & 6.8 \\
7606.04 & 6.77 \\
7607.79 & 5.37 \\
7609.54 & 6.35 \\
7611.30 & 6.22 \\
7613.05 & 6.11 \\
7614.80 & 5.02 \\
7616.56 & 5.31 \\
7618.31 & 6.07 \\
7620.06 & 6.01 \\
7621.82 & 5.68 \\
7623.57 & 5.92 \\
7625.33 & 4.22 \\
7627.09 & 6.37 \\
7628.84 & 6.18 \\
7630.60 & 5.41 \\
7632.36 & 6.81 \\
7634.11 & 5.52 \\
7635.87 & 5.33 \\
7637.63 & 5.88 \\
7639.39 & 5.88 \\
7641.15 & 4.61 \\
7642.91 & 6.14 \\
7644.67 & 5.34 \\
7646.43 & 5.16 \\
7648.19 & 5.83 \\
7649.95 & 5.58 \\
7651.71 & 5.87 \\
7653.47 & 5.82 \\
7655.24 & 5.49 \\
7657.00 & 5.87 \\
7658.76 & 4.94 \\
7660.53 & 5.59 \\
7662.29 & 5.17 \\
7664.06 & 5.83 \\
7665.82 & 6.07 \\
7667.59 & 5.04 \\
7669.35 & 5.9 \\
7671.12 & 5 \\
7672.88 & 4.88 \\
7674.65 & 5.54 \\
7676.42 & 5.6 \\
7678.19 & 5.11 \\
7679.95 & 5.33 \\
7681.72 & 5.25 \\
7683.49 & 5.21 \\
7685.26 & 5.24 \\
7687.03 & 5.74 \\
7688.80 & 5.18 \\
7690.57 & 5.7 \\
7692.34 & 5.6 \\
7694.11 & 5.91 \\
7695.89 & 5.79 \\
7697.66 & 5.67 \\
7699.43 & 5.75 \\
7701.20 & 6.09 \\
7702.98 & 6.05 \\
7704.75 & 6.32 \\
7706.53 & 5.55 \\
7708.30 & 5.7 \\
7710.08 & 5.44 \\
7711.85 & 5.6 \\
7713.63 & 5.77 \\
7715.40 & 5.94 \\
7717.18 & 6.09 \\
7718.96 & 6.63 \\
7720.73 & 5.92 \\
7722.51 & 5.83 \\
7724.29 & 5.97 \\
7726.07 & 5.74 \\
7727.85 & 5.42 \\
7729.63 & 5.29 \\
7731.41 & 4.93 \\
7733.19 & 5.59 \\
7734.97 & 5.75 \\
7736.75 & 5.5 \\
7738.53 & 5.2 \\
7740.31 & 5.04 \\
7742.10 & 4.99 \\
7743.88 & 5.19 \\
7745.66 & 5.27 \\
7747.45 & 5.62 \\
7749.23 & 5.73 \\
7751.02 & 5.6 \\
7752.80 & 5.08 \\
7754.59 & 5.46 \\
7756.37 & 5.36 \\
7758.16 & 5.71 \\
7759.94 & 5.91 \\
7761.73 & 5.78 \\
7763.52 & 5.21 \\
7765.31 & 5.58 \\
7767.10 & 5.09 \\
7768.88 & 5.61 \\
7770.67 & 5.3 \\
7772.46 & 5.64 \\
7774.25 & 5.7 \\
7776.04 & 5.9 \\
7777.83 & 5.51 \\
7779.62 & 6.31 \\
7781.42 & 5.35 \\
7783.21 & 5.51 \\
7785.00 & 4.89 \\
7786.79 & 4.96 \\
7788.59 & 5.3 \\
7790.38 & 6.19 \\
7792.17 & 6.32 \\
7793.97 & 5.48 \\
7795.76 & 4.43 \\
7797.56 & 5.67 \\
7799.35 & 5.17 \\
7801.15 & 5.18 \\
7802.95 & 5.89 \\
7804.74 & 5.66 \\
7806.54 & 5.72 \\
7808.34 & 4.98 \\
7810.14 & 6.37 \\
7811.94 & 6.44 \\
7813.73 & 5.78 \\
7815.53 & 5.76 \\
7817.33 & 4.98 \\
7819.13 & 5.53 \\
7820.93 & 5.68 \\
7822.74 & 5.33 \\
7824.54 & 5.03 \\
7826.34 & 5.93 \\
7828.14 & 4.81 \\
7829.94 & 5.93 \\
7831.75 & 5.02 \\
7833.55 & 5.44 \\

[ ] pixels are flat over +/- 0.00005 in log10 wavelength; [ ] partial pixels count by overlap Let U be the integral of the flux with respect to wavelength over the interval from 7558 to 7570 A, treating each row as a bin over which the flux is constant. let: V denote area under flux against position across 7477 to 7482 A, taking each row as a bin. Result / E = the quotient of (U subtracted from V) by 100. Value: -0.4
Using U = 70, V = 29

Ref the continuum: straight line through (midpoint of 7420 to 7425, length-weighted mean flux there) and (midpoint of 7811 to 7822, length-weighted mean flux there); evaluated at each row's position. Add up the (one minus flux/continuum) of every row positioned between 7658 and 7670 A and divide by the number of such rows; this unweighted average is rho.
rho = 0.021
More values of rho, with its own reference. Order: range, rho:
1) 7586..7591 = -0.081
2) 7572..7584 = -0.012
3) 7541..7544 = 0.066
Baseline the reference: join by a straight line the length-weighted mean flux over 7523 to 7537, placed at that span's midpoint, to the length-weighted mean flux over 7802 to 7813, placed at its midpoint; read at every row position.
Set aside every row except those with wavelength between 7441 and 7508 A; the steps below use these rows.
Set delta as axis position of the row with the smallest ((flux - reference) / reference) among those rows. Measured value 7444.90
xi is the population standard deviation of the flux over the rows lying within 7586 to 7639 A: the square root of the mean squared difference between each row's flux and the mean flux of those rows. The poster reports 0.59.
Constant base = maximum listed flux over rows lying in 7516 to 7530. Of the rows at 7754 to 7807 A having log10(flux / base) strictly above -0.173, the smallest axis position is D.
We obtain 7758.16 A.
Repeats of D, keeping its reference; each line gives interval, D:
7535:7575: 7546.73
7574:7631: 7574.58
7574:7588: 7574.58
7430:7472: 7431.19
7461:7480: 7462.06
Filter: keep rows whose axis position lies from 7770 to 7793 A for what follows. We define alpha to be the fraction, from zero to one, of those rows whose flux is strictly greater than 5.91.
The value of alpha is 0.23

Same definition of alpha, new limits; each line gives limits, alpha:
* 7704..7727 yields 0.46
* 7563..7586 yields 0.23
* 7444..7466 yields 0.08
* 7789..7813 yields 0.31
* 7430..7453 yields 0.31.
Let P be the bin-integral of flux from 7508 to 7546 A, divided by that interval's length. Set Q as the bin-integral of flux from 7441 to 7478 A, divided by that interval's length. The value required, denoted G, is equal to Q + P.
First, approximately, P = 5.90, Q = 5.56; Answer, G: 11.5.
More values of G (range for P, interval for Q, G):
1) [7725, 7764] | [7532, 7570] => 11.3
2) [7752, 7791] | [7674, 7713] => 11.1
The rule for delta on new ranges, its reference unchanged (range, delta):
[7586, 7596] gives 7593.79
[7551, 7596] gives 7567.61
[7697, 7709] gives 7706.53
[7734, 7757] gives 7742.10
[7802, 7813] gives 7808.34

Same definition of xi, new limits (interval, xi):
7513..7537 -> 0.86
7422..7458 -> 0.38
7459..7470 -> 0.30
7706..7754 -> 0.37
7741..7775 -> 0.26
